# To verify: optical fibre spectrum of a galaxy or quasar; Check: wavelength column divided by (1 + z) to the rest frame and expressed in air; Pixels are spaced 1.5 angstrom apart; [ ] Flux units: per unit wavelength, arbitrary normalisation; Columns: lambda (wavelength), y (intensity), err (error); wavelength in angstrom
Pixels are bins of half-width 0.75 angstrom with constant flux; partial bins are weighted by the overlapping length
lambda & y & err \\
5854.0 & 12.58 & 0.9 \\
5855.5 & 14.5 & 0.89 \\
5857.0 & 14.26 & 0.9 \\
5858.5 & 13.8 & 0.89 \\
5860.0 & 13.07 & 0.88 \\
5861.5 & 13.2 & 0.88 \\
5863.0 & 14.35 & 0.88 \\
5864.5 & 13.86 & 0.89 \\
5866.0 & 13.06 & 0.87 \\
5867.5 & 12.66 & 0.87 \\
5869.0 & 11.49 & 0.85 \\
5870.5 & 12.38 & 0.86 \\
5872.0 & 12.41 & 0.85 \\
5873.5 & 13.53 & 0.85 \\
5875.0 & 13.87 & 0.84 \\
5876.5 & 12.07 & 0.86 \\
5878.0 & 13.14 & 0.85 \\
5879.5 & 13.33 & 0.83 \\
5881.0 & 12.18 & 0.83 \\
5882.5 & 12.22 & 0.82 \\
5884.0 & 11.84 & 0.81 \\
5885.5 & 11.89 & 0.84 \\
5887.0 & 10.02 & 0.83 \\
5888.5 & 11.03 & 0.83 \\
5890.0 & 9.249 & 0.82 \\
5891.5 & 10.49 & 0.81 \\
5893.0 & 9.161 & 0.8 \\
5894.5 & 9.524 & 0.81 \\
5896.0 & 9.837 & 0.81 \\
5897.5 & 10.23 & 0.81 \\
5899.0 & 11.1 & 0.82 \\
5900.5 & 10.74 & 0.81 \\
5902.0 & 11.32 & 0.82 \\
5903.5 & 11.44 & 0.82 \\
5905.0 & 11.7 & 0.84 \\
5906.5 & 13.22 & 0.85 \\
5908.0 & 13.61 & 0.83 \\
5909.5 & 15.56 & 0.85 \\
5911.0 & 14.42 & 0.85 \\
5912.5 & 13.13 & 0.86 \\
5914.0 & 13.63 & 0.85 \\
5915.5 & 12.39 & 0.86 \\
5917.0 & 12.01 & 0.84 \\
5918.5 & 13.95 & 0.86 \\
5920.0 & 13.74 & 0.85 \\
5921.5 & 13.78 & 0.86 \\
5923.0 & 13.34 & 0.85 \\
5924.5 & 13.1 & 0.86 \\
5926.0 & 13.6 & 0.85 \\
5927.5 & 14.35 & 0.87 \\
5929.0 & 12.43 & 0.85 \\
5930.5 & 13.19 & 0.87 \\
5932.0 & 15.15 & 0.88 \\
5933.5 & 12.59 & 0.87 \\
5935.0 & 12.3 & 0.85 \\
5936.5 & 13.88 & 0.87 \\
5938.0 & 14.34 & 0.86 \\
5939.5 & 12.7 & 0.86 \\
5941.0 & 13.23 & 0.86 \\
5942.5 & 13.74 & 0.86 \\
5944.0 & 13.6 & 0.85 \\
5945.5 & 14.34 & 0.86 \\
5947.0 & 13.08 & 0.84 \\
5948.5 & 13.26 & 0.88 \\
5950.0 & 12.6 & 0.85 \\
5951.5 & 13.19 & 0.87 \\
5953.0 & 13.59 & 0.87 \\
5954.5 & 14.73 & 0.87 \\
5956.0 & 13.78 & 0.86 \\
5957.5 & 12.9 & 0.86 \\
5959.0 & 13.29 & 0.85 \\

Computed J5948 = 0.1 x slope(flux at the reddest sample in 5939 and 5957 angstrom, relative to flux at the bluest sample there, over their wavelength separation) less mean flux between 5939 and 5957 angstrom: -13.5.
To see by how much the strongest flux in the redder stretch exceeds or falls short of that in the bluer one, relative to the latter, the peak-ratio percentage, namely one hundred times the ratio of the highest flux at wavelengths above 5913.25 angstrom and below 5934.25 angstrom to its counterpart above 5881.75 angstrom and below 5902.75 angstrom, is 124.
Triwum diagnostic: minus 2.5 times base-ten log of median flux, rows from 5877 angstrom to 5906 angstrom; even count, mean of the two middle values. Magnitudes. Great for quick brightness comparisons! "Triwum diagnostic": -2.61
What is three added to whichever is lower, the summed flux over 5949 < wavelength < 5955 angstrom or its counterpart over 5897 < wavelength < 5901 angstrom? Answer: 35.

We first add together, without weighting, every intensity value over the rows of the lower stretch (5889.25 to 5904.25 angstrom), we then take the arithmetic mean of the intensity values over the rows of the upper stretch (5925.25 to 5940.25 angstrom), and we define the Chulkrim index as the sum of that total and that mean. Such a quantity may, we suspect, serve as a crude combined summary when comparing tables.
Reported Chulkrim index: 117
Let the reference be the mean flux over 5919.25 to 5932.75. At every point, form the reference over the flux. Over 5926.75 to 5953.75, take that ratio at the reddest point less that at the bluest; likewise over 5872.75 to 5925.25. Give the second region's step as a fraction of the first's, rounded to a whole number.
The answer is 1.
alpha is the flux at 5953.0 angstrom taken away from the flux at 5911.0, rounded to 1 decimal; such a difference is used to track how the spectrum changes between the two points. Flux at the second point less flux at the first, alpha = 0.8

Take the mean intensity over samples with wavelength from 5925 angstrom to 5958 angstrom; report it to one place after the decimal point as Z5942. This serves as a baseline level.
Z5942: 13.5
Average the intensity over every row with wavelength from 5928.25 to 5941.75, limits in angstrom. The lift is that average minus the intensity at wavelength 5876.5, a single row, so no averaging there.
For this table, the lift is 1.2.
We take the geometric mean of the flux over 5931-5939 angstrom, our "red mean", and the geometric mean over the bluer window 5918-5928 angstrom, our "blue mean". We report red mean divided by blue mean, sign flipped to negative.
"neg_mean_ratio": -0.99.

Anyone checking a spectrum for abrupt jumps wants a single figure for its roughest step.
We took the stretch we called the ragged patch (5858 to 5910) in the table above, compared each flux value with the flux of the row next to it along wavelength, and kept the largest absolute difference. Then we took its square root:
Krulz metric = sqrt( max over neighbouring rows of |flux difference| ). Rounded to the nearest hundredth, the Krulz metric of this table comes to 1.40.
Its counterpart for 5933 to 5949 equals 1.28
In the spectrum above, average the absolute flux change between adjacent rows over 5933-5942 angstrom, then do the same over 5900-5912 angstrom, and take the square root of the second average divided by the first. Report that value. 1.0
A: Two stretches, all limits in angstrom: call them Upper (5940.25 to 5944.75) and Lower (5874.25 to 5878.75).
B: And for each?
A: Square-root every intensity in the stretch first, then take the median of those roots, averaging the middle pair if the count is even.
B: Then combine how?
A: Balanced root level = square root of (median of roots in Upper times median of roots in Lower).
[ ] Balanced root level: 3.66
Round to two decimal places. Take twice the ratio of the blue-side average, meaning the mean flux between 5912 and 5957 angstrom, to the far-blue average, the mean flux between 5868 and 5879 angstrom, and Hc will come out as 2.11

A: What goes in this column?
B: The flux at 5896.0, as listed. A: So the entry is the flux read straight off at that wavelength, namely 9.837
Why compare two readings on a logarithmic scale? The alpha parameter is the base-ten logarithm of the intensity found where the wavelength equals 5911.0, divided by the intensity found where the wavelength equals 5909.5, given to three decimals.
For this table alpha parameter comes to -0.033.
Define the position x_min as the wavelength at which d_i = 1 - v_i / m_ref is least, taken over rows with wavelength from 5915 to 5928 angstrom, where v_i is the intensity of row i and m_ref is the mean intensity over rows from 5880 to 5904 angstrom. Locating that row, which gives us 5927.5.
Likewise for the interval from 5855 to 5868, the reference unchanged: 5855.5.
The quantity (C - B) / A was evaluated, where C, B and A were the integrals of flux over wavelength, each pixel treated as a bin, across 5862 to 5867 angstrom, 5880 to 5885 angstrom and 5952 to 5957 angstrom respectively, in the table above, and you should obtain 0.1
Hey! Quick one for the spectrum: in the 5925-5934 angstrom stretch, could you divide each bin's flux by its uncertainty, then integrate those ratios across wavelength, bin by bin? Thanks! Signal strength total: 141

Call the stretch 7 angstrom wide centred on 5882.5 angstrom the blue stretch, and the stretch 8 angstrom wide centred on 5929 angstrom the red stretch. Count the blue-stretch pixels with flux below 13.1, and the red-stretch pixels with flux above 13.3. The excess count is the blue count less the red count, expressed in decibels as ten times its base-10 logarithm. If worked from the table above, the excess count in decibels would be 0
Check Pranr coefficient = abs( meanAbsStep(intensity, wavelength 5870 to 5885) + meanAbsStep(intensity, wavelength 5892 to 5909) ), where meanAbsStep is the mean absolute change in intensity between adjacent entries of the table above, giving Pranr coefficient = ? 1.20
